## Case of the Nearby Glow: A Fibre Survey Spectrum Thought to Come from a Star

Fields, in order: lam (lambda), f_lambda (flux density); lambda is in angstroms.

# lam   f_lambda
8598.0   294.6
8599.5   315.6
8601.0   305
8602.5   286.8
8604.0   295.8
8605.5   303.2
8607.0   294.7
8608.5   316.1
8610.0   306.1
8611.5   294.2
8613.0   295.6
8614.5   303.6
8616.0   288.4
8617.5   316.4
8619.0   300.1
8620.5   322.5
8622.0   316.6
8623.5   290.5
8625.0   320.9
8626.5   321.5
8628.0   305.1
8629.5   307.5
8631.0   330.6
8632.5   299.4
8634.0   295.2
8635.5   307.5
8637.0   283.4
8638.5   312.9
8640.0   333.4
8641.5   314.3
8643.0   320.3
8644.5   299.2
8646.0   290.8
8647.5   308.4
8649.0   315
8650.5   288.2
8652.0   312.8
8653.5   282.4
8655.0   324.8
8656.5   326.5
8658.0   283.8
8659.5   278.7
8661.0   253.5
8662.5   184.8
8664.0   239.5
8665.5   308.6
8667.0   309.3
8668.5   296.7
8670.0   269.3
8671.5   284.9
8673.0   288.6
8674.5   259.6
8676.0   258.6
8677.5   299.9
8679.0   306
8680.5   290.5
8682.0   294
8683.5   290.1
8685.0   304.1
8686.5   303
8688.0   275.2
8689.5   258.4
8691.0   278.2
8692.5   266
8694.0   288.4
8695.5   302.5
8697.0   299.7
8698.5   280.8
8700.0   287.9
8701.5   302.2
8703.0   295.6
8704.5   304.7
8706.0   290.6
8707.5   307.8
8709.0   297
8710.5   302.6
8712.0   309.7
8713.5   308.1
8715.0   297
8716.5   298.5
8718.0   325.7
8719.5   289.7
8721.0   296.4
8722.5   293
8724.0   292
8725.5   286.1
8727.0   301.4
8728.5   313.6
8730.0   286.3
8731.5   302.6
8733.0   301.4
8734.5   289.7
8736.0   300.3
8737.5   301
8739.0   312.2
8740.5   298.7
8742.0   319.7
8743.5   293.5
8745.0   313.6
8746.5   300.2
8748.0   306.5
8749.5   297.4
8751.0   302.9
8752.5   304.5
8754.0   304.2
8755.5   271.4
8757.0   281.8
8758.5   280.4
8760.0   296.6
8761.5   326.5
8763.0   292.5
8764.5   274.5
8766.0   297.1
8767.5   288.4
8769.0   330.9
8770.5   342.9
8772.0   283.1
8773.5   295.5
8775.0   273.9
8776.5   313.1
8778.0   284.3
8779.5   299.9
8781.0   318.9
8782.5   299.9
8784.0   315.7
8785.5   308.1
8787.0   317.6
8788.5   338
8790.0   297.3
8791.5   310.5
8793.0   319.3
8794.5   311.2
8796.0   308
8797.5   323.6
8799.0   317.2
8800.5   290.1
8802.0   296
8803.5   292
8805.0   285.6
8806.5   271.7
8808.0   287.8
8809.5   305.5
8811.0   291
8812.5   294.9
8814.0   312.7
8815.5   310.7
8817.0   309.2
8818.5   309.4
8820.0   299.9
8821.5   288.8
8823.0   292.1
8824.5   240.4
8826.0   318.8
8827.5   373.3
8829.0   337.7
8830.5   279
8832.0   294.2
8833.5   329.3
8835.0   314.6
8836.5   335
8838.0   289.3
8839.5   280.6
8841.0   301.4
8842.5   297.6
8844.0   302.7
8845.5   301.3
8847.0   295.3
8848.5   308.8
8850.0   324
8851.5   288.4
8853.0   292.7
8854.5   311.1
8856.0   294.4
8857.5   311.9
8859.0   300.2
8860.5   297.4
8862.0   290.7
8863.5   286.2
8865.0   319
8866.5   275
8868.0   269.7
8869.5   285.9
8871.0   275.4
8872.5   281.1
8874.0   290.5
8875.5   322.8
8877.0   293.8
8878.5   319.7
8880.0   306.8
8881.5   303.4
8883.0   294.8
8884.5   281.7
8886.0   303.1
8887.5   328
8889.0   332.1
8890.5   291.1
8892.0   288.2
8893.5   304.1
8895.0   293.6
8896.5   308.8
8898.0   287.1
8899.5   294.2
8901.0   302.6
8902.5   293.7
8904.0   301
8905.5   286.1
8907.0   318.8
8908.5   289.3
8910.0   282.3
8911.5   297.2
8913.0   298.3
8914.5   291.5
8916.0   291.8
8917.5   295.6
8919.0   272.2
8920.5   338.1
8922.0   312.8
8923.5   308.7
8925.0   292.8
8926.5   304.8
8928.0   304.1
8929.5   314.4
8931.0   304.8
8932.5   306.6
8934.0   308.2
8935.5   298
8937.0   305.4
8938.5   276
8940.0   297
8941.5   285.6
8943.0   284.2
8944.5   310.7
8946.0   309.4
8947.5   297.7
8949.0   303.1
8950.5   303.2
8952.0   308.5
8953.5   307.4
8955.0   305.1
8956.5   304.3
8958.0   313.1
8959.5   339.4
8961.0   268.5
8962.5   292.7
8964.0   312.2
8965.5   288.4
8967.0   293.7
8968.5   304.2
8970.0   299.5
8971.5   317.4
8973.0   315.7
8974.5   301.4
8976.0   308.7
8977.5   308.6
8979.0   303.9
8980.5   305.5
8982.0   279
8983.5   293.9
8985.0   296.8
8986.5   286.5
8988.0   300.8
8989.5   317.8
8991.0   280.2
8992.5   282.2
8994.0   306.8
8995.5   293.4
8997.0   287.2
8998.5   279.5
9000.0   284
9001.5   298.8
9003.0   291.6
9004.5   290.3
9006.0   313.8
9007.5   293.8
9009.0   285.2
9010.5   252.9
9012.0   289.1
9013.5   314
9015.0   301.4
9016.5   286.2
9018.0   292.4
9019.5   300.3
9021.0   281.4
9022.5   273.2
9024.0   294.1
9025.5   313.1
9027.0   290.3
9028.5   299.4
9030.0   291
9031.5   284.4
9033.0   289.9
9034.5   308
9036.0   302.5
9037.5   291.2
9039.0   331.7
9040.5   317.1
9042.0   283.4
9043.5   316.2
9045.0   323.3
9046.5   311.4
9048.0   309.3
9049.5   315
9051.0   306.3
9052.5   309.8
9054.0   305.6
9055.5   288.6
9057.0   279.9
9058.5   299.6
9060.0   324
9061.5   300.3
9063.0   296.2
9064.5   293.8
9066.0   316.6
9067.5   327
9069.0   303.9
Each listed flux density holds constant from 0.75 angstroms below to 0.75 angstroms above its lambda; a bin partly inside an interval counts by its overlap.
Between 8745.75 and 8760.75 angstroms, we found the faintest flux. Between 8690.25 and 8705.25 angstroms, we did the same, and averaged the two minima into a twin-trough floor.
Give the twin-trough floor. 269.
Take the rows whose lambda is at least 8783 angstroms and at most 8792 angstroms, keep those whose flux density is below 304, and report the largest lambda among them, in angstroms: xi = 8790.0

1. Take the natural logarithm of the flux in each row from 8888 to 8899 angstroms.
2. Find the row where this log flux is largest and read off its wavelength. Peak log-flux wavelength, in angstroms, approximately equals 8889.0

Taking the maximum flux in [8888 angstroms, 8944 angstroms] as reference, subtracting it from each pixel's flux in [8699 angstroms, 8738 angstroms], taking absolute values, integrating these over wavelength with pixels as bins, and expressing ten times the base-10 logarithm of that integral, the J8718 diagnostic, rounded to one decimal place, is 31.8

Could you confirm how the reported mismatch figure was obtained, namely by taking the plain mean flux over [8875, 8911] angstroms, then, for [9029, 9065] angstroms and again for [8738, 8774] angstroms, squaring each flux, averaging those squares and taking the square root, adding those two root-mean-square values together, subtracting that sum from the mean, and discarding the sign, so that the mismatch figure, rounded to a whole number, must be 304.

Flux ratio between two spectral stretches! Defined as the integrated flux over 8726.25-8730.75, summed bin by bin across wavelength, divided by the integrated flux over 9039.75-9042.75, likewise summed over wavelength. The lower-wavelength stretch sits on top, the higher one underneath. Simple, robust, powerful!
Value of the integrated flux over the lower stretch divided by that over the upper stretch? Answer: 1.5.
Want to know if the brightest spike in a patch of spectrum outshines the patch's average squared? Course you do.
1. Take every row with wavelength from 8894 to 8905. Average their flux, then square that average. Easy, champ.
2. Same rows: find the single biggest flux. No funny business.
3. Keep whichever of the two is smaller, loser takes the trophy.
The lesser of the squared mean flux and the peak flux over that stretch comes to 309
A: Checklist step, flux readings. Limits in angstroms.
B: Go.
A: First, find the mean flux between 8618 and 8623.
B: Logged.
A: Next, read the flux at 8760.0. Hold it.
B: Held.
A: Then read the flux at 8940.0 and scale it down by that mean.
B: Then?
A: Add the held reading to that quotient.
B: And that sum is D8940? 298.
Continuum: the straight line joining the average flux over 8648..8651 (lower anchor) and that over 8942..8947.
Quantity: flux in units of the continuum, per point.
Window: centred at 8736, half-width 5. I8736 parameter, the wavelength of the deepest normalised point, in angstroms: 8734.5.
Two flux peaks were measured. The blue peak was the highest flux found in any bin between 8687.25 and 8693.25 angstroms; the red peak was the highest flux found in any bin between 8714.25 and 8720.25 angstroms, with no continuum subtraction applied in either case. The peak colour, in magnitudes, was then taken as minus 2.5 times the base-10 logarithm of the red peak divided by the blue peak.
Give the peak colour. -0.17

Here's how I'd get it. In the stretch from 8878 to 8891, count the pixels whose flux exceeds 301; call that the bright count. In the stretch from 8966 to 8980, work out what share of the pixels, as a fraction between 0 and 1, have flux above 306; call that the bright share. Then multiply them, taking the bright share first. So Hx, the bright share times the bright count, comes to 2.7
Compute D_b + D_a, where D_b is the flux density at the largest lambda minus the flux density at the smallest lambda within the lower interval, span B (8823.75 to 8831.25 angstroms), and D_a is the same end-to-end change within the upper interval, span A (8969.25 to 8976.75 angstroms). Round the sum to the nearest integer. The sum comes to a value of 48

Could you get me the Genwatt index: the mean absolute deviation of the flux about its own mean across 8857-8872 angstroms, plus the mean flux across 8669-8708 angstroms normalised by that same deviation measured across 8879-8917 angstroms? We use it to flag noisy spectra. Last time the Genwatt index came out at 42.6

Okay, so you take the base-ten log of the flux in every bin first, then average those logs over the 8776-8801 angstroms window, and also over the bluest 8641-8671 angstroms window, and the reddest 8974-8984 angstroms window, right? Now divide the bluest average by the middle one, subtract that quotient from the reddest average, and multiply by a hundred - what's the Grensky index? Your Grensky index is 149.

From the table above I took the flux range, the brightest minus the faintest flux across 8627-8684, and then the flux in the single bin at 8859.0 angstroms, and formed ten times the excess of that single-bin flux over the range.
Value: 1516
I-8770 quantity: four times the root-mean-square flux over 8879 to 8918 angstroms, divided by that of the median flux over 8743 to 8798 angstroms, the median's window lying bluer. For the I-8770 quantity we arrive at 3.95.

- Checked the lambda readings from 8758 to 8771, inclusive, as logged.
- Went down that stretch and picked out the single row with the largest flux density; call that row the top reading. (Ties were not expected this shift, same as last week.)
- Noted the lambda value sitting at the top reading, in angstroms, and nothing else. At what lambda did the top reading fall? 8770.5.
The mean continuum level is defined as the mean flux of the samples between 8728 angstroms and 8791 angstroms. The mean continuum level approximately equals 302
